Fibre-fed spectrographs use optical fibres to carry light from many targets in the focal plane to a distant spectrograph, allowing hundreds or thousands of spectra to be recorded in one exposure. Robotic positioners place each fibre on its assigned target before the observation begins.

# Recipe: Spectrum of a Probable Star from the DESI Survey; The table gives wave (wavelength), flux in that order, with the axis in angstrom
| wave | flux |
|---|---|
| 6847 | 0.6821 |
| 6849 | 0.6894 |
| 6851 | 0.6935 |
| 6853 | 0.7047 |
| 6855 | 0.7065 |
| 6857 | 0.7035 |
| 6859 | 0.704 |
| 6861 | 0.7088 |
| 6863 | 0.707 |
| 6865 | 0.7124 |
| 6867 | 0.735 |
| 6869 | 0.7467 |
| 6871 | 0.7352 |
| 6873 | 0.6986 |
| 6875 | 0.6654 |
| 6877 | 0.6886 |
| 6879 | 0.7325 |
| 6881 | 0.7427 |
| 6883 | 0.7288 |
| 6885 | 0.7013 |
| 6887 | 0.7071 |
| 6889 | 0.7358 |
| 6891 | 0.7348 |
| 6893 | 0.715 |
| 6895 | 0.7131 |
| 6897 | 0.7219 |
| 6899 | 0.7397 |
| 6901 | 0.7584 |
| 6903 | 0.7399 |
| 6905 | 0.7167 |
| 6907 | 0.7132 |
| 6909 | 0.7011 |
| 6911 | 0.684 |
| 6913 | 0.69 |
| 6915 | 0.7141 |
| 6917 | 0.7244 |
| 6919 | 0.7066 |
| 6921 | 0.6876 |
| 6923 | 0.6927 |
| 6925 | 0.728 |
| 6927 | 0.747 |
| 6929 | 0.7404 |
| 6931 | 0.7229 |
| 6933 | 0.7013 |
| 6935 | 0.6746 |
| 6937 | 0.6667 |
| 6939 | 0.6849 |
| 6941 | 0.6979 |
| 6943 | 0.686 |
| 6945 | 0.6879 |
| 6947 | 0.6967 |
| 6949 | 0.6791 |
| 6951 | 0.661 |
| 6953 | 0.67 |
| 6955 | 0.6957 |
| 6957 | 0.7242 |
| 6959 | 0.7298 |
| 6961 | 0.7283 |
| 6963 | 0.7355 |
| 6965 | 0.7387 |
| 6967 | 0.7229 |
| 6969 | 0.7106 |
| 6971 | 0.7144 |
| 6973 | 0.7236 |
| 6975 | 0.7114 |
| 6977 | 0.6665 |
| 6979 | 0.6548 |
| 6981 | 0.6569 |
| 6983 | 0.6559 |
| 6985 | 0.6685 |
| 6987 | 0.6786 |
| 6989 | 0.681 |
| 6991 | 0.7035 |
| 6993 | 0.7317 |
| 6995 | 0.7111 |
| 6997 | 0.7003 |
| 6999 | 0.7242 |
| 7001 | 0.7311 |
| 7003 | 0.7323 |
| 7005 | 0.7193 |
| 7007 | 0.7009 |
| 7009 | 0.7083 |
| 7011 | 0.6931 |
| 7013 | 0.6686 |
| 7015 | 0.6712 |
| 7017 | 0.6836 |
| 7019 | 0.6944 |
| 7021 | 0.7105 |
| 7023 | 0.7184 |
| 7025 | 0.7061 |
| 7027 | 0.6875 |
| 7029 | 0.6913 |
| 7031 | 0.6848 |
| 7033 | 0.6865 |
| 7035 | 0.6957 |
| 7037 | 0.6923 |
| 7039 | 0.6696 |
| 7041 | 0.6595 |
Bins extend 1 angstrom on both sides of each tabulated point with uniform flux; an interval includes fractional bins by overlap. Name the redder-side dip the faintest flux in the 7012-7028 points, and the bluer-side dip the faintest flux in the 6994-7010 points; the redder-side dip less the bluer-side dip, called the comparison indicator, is -0.0317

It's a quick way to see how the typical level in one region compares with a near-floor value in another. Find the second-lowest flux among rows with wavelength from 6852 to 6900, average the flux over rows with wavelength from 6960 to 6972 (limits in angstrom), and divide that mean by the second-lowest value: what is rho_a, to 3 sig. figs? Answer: 1.05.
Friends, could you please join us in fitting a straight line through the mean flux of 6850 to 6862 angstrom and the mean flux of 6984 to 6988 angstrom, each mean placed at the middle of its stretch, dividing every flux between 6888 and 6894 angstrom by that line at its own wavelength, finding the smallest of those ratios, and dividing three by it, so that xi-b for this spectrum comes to 2.92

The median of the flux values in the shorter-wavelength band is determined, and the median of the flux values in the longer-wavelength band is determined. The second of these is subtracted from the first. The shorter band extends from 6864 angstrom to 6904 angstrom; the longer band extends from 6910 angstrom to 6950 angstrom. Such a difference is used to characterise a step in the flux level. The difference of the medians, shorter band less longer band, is 0.036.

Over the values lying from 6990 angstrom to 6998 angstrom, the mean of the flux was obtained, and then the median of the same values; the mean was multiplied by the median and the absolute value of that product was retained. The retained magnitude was 0.503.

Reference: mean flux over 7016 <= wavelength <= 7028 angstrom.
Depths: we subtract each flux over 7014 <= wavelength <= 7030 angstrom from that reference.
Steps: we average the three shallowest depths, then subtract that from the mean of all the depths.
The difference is 0.016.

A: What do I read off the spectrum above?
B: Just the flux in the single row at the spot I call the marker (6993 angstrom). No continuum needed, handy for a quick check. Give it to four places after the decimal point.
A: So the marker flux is 0.7317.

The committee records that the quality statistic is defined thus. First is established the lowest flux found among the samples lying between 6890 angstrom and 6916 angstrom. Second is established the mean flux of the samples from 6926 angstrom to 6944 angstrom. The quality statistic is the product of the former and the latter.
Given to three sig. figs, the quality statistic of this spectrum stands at 0.480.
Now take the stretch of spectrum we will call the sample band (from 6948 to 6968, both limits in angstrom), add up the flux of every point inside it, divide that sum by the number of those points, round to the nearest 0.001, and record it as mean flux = 0.709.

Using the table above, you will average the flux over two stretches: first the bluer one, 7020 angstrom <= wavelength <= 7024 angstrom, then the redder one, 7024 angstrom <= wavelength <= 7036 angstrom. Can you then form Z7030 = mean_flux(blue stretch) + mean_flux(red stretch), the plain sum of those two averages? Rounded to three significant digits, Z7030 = 1.41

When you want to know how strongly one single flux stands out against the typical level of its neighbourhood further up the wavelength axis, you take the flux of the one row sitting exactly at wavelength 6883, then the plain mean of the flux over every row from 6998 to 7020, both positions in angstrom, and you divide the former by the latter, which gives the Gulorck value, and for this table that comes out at 1.04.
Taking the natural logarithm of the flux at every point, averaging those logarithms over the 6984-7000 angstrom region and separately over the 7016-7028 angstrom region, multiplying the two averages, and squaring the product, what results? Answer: 0.0162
